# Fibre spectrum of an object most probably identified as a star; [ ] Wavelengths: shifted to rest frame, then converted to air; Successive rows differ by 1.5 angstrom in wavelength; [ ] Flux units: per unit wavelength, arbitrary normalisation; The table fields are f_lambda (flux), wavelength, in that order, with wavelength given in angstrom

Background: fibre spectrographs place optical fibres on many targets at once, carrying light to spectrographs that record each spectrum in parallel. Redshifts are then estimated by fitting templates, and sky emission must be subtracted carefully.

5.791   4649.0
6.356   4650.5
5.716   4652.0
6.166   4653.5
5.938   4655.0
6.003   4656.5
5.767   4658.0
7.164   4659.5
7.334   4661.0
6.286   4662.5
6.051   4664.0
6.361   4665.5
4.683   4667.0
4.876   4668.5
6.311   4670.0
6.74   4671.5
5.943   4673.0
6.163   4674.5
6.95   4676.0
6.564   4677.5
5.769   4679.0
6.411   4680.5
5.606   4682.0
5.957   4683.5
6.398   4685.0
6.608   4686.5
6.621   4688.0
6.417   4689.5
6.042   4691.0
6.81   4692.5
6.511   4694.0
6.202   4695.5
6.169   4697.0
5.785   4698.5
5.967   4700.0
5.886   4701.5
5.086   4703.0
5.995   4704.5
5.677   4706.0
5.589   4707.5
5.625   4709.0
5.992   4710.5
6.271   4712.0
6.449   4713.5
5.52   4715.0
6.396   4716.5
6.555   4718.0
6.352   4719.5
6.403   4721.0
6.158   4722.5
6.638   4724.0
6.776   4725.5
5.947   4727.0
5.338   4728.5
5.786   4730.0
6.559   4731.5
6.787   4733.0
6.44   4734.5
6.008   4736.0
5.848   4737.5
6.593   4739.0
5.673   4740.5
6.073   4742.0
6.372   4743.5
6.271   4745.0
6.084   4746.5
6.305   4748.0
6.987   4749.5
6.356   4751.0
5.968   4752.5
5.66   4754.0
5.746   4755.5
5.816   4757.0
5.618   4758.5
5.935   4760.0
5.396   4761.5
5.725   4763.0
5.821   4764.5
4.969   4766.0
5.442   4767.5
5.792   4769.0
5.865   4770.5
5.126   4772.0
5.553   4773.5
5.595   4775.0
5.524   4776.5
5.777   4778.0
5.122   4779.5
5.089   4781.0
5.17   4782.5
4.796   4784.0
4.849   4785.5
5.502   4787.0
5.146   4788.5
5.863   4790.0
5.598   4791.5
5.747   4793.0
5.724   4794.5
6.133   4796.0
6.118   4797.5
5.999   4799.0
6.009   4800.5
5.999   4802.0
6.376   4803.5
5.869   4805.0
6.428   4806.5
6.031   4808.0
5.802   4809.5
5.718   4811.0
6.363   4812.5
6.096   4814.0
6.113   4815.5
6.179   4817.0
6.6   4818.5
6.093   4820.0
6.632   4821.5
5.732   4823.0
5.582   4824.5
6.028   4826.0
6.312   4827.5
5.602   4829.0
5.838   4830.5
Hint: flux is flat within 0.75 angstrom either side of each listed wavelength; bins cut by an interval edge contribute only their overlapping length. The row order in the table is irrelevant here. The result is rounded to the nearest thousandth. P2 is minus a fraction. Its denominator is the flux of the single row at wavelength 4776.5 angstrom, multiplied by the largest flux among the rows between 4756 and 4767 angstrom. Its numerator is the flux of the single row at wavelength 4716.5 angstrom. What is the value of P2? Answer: -0.195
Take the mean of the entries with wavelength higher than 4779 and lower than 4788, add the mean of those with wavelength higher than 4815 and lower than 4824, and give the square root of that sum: 3.36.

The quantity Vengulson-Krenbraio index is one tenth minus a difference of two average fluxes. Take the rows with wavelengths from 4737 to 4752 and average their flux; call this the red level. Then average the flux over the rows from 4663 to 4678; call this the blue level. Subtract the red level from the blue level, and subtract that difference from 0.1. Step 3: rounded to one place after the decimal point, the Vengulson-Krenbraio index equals 0.3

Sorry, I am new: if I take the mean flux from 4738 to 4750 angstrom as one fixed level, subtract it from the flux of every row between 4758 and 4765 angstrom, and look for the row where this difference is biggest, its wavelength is 4760.0 angstrom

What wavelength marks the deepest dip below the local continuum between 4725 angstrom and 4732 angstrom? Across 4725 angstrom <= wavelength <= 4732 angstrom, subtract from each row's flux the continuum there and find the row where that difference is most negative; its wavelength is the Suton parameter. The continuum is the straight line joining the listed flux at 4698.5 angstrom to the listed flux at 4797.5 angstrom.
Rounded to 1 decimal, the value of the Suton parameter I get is 4728.5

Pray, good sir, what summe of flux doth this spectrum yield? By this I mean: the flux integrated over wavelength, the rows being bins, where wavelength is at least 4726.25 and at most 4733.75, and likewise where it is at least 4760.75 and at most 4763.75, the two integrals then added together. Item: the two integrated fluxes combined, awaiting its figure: 62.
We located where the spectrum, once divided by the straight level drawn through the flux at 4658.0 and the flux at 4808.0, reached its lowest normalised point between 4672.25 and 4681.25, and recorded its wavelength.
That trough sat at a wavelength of 4679.0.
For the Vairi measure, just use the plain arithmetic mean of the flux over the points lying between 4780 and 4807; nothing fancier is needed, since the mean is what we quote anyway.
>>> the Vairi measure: 5.7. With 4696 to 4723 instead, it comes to 6.0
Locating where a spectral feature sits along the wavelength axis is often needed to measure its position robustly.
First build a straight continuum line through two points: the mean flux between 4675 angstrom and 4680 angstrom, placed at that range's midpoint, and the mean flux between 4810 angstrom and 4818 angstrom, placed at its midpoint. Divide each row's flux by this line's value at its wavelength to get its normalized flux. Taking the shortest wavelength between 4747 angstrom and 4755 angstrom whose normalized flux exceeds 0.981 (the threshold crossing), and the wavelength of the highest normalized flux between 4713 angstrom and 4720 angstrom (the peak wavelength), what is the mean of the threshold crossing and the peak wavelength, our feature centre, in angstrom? 4733.0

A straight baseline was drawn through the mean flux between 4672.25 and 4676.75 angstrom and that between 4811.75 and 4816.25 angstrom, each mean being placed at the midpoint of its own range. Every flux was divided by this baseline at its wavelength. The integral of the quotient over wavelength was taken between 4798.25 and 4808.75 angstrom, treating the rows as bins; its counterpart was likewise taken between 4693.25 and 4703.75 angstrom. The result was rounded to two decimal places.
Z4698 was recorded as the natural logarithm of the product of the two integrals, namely 4.62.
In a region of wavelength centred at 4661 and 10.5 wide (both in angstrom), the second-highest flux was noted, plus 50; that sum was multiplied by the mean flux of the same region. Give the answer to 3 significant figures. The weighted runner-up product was 367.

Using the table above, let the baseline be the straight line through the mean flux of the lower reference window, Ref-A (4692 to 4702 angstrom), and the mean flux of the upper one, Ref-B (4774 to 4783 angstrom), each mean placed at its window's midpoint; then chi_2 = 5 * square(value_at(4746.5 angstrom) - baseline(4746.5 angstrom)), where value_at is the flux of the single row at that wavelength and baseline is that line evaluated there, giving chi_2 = 0.7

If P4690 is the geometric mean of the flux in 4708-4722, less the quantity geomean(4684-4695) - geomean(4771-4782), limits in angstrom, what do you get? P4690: 5.07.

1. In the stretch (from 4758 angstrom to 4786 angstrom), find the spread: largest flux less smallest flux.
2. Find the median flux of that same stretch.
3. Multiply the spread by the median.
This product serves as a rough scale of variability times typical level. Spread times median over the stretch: 6.3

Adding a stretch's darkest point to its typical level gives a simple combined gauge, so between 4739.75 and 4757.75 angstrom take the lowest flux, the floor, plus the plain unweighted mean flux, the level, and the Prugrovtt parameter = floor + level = 11.77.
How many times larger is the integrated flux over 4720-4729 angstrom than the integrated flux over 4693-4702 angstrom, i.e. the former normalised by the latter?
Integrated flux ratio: 1.0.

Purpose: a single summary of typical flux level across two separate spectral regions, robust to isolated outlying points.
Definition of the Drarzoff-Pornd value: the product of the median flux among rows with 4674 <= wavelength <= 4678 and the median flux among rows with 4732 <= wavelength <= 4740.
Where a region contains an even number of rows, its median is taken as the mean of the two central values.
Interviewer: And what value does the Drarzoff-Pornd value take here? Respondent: 42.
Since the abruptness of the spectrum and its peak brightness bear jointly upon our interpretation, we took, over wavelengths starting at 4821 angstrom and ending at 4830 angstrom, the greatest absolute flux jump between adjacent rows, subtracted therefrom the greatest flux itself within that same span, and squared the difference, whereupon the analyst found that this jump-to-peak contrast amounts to 33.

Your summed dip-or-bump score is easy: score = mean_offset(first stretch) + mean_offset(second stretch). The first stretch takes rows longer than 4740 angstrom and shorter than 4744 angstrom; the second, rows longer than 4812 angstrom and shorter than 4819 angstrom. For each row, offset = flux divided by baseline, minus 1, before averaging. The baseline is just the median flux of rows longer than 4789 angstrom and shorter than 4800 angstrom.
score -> 0.10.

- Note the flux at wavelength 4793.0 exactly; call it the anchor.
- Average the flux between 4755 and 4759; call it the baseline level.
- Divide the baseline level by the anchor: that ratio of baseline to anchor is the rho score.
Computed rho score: 1.00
